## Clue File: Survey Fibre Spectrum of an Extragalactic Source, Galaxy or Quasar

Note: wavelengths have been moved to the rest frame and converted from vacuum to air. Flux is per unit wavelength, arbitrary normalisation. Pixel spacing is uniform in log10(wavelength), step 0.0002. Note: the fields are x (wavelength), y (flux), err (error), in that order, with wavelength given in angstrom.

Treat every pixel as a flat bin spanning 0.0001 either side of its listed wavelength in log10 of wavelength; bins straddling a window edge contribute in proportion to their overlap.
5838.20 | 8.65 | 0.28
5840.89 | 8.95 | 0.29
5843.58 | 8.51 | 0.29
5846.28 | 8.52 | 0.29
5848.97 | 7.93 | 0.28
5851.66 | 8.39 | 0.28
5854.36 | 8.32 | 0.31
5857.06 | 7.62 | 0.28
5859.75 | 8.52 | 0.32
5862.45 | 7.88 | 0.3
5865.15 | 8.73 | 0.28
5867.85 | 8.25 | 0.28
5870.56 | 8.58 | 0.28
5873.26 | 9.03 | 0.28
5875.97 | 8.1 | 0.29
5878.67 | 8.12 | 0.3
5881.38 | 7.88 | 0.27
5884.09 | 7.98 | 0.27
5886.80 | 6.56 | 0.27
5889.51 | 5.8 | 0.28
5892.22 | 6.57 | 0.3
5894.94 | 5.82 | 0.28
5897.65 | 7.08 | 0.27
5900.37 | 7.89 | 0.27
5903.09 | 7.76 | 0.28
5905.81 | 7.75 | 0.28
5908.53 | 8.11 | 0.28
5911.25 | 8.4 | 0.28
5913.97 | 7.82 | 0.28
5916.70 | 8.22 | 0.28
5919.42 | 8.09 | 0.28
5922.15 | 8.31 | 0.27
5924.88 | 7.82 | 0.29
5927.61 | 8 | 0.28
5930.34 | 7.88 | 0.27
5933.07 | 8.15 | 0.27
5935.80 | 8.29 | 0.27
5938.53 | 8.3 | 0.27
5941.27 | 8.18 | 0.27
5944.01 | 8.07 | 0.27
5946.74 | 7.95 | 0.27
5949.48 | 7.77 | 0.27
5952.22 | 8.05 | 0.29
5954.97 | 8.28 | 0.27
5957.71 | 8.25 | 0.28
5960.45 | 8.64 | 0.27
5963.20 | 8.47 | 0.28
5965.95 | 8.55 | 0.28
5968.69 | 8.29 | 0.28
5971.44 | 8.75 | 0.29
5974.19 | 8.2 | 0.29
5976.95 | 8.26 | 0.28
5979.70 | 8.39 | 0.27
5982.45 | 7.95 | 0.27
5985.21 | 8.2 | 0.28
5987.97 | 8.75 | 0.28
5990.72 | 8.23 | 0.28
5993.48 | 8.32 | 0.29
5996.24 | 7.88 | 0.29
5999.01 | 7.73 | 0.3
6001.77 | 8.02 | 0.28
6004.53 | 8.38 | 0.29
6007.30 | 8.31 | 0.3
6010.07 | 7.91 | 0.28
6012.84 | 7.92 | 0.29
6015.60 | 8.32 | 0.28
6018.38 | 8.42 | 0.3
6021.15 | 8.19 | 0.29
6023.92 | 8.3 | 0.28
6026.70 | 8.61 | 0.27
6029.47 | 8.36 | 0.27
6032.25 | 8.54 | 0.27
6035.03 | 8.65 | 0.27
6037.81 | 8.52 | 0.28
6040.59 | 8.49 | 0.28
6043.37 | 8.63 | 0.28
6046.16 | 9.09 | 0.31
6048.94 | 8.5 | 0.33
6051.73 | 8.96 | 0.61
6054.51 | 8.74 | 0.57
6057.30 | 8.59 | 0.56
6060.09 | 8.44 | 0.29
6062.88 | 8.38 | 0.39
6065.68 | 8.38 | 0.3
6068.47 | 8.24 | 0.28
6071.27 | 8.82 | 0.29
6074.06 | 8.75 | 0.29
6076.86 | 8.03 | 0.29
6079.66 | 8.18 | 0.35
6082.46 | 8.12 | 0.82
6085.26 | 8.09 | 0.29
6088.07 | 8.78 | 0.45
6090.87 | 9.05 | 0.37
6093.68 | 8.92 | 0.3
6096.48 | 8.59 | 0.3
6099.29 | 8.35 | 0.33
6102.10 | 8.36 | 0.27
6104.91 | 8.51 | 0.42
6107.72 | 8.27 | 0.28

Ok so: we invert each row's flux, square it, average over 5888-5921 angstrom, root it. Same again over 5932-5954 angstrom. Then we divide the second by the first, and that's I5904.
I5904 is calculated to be 0.898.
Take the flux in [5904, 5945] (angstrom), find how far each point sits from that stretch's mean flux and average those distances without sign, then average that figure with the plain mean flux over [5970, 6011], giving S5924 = 4.19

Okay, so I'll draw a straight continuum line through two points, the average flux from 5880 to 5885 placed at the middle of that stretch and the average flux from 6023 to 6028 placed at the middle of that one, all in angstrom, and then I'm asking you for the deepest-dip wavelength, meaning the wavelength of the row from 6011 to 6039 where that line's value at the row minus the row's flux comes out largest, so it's 6012.84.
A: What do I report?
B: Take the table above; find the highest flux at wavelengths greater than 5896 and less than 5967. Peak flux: 8.64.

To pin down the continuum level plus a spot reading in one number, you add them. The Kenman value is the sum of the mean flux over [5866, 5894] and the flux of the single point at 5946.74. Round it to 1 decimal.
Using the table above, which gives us 15.6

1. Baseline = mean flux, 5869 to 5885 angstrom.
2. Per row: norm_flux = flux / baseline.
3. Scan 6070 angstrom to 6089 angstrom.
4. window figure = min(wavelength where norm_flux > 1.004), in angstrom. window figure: 6071.27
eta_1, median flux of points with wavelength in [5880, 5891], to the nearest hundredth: 7.22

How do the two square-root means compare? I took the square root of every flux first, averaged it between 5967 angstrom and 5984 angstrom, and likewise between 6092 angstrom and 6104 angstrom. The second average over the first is 1.015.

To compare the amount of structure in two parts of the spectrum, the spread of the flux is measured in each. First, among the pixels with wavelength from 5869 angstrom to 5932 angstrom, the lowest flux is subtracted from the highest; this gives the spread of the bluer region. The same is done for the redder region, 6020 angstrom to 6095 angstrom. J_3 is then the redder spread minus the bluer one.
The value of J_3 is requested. -2.2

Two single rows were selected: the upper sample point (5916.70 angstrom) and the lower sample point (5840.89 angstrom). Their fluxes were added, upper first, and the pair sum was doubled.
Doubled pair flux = 34.3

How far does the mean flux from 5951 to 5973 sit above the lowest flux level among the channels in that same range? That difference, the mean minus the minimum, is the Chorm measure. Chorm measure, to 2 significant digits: 0.36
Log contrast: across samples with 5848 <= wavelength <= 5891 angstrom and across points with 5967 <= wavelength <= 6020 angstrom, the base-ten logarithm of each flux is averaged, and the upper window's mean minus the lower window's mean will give 0.015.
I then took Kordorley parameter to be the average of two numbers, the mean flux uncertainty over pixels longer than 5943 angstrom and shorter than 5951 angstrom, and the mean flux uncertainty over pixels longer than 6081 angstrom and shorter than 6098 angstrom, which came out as 0.346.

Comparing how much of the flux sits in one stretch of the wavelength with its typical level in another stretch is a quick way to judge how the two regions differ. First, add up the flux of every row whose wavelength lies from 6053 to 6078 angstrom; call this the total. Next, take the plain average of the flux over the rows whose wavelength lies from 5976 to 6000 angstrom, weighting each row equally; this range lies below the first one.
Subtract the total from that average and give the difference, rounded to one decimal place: -68.2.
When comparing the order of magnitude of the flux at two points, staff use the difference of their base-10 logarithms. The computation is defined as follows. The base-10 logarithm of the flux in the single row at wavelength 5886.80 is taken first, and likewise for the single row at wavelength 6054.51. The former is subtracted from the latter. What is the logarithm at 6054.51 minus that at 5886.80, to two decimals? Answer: 0.12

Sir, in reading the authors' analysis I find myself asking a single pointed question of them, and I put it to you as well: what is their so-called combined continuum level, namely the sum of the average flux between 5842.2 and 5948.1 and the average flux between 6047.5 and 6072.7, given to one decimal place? 16.5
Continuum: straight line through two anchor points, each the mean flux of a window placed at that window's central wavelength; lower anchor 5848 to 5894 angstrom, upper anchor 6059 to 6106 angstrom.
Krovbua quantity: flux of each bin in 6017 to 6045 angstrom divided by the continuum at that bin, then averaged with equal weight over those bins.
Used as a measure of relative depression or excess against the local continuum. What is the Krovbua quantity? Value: 1.02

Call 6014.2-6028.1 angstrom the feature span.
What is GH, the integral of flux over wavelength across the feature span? 116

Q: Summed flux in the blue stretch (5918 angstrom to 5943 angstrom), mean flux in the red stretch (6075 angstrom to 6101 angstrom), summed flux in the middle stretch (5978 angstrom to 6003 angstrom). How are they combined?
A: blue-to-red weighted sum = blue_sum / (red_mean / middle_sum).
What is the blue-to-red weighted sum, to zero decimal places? 634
